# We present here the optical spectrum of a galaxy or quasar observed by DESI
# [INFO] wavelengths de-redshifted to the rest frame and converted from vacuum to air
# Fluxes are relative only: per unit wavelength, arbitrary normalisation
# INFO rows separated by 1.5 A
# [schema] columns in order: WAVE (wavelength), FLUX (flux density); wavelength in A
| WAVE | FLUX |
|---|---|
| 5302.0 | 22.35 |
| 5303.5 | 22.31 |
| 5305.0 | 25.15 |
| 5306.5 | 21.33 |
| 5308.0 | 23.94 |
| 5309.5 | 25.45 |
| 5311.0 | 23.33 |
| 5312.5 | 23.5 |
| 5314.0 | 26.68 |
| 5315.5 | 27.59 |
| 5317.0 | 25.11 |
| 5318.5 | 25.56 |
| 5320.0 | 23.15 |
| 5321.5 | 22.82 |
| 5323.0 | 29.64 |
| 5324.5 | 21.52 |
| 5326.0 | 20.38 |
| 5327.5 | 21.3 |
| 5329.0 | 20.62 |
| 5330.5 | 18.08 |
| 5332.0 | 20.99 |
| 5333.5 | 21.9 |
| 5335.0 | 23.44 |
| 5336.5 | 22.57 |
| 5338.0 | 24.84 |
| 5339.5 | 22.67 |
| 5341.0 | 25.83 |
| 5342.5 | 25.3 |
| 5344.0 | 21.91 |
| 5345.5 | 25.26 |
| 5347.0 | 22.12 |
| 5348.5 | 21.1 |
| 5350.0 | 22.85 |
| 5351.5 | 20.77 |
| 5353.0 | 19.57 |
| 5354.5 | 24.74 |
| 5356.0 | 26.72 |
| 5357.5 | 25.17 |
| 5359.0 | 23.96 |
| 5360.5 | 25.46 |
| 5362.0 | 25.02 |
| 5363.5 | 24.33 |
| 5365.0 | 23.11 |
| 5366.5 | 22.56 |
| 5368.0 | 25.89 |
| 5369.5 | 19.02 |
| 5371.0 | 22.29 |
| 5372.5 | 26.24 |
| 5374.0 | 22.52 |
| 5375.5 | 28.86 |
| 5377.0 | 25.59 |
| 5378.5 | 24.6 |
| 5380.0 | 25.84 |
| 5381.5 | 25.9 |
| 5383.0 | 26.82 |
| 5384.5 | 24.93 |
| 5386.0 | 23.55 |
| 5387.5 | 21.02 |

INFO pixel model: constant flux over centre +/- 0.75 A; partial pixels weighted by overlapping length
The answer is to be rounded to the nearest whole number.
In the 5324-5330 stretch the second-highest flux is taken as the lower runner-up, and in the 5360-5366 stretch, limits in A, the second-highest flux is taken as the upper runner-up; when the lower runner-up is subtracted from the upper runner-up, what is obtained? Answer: 4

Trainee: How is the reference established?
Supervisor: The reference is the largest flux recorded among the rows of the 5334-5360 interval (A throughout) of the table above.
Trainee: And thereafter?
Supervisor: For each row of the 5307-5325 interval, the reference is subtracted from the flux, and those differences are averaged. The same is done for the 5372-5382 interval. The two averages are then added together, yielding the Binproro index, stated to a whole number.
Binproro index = -3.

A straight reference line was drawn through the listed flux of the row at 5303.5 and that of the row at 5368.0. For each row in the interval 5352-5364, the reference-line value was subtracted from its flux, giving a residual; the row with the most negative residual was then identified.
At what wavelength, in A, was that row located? 5353.0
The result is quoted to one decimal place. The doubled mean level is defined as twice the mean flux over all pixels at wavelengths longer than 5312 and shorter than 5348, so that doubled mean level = 46.9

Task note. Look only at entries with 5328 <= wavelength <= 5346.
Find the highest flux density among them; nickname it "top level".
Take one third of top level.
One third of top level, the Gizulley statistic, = 8.6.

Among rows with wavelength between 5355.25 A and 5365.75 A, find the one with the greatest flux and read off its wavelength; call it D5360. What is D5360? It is 5356.0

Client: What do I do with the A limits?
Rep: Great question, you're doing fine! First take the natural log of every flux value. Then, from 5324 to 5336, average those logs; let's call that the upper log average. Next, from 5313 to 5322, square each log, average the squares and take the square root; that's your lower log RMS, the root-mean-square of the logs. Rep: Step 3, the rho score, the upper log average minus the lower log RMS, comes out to -0.18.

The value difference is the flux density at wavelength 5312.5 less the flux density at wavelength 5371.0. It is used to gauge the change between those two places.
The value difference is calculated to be 1.2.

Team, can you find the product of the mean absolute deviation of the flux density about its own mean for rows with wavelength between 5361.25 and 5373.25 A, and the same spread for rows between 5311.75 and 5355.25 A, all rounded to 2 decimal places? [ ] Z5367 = 3.69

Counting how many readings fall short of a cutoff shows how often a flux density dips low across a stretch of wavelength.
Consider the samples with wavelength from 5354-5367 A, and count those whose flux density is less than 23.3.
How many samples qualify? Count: 2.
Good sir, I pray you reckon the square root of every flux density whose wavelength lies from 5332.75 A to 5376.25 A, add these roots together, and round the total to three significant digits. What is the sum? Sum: 141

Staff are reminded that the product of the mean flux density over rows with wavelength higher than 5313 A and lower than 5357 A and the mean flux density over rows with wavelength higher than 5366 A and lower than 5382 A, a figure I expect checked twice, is 570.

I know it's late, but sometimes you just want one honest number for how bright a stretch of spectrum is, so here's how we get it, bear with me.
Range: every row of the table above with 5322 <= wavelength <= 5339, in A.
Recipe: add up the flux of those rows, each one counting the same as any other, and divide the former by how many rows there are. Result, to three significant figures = 22.3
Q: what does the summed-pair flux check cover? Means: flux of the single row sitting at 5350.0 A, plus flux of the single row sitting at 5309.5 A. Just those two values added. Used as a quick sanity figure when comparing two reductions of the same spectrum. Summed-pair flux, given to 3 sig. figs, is 48.3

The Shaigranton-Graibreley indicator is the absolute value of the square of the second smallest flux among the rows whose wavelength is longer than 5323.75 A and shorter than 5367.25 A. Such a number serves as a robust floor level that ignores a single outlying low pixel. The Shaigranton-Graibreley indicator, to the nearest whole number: 383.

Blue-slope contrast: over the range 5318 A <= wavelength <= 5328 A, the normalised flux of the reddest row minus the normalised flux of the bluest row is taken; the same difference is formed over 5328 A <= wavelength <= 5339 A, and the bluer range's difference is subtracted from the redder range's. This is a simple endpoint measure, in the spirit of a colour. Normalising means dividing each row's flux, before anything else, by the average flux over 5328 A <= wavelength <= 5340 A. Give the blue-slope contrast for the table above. 0.39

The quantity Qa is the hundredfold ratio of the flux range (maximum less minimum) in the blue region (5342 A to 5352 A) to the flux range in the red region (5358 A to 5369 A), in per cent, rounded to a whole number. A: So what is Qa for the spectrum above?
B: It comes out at 136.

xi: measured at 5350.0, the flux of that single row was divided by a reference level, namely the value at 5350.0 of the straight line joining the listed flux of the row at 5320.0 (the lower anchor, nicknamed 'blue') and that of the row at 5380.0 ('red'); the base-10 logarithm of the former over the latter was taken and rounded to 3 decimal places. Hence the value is -0.030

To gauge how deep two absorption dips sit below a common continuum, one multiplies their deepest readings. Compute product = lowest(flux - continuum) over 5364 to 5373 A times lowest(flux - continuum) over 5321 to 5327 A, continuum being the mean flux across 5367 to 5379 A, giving 21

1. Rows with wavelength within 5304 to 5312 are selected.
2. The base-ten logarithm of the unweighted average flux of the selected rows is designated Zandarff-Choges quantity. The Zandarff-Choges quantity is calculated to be 1.38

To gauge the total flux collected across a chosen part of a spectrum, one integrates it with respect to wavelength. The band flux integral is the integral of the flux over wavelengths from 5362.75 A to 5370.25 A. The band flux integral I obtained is 172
